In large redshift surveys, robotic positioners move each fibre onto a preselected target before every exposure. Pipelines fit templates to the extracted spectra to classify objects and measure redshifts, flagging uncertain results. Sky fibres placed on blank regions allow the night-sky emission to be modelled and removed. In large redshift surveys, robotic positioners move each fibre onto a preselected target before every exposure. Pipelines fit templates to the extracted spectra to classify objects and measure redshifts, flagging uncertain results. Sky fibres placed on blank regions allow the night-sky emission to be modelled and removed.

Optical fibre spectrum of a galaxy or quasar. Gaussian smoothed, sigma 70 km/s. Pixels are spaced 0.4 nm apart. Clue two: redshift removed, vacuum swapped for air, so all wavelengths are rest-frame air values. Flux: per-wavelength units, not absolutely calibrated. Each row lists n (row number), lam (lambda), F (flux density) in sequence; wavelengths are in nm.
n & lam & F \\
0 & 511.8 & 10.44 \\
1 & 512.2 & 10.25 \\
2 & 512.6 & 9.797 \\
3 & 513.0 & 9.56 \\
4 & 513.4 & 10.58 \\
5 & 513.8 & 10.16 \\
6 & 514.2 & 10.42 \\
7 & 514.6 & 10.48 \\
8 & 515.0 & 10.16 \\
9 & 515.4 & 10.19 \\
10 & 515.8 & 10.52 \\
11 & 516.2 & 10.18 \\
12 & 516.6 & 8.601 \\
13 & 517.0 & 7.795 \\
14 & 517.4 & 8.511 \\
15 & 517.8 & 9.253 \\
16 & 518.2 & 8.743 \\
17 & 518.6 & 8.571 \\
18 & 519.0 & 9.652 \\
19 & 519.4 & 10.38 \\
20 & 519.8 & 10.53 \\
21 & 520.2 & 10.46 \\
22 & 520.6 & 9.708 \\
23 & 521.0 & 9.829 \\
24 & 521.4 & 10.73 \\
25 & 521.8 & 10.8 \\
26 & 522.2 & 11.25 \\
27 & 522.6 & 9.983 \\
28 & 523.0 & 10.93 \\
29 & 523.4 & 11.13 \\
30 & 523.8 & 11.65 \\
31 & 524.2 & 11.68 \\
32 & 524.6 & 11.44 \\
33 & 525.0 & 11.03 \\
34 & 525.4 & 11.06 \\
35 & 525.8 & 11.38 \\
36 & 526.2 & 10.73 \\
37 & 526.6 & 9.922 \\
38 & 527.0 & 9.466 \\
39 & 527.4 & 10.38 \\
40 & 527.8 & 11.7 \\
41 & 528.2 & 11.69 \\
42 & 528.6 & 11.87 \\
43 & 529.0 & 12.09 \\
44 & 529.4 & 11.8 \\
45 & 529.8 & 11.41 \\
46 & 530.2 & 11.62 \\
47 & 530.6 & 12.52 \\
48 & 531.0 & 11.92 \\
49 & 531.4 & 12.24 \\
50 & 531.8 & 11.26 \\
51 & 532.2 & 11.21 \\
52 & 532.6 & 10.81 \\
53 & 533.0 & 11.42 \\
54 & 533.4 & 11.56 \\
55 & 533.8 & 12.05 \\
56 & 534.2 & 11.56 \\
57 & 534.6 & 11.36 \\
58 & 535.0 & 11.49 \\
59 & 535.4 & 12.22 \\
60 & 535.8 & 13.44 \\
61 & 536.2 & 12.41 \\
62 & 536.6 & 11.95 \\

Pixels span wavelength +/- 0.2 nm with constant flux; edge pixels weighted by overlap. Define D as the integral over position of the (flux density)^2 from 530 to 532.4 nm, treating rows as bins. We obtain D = 334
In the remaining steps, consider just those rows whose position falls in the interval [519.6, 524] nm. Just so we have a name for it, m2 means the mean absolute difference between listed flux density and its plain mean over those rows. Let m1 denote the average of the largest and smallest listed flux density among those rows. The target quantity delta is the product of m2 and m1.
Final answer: 5.2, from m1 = 10.7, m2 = 0.49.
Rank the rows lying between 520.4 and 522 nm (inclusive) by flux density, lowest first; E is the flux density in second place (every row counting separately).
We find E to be 9.829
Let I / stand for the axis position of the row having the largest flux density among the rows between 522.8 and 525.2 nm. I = 524.2 nm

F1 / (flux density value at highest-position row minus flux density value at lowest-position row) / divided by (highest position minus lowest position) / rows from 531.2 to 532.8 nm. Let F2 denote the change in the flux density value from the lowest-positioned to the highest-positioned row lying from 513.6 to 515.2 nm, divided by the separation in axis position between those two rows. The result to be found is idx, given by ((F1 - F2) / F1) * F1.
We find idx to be -1.2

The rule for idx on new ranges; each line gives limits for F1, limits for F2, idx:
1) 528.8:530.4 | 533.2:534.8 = -0.2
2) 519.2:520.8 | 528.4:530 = -0.2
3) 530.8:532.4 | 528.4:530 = -0.2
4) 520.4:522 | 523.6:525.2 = 1.4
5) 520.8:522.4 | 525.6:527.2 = 2.8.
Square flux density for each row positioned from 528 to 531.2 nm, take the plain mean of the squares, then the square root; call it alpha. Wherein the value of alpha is 11.9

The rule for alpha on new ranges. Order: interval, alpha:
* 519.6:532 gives 11.1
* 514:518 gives 9.7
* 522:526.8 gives 11.0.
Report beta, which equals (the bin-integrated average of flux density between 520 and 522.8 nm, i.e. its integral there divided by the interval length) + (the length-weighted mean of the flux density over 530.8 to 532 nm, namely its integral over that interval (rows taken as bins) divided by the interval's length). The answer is 22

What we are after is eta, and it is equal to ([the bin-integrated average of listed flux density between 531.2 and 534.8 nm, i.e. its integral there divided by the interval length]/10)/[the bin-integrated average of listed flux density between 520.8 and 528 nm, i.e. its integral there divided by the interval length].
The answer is 0.106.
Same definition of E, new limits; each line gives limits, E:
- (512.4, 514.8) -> 9.797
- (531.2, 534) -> 11.21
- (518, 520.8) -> 8.743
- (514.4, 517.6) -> 8.511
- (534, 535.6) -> 11.49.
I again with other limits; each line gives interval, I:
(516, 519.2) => 516.2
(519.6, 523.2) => 522.2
